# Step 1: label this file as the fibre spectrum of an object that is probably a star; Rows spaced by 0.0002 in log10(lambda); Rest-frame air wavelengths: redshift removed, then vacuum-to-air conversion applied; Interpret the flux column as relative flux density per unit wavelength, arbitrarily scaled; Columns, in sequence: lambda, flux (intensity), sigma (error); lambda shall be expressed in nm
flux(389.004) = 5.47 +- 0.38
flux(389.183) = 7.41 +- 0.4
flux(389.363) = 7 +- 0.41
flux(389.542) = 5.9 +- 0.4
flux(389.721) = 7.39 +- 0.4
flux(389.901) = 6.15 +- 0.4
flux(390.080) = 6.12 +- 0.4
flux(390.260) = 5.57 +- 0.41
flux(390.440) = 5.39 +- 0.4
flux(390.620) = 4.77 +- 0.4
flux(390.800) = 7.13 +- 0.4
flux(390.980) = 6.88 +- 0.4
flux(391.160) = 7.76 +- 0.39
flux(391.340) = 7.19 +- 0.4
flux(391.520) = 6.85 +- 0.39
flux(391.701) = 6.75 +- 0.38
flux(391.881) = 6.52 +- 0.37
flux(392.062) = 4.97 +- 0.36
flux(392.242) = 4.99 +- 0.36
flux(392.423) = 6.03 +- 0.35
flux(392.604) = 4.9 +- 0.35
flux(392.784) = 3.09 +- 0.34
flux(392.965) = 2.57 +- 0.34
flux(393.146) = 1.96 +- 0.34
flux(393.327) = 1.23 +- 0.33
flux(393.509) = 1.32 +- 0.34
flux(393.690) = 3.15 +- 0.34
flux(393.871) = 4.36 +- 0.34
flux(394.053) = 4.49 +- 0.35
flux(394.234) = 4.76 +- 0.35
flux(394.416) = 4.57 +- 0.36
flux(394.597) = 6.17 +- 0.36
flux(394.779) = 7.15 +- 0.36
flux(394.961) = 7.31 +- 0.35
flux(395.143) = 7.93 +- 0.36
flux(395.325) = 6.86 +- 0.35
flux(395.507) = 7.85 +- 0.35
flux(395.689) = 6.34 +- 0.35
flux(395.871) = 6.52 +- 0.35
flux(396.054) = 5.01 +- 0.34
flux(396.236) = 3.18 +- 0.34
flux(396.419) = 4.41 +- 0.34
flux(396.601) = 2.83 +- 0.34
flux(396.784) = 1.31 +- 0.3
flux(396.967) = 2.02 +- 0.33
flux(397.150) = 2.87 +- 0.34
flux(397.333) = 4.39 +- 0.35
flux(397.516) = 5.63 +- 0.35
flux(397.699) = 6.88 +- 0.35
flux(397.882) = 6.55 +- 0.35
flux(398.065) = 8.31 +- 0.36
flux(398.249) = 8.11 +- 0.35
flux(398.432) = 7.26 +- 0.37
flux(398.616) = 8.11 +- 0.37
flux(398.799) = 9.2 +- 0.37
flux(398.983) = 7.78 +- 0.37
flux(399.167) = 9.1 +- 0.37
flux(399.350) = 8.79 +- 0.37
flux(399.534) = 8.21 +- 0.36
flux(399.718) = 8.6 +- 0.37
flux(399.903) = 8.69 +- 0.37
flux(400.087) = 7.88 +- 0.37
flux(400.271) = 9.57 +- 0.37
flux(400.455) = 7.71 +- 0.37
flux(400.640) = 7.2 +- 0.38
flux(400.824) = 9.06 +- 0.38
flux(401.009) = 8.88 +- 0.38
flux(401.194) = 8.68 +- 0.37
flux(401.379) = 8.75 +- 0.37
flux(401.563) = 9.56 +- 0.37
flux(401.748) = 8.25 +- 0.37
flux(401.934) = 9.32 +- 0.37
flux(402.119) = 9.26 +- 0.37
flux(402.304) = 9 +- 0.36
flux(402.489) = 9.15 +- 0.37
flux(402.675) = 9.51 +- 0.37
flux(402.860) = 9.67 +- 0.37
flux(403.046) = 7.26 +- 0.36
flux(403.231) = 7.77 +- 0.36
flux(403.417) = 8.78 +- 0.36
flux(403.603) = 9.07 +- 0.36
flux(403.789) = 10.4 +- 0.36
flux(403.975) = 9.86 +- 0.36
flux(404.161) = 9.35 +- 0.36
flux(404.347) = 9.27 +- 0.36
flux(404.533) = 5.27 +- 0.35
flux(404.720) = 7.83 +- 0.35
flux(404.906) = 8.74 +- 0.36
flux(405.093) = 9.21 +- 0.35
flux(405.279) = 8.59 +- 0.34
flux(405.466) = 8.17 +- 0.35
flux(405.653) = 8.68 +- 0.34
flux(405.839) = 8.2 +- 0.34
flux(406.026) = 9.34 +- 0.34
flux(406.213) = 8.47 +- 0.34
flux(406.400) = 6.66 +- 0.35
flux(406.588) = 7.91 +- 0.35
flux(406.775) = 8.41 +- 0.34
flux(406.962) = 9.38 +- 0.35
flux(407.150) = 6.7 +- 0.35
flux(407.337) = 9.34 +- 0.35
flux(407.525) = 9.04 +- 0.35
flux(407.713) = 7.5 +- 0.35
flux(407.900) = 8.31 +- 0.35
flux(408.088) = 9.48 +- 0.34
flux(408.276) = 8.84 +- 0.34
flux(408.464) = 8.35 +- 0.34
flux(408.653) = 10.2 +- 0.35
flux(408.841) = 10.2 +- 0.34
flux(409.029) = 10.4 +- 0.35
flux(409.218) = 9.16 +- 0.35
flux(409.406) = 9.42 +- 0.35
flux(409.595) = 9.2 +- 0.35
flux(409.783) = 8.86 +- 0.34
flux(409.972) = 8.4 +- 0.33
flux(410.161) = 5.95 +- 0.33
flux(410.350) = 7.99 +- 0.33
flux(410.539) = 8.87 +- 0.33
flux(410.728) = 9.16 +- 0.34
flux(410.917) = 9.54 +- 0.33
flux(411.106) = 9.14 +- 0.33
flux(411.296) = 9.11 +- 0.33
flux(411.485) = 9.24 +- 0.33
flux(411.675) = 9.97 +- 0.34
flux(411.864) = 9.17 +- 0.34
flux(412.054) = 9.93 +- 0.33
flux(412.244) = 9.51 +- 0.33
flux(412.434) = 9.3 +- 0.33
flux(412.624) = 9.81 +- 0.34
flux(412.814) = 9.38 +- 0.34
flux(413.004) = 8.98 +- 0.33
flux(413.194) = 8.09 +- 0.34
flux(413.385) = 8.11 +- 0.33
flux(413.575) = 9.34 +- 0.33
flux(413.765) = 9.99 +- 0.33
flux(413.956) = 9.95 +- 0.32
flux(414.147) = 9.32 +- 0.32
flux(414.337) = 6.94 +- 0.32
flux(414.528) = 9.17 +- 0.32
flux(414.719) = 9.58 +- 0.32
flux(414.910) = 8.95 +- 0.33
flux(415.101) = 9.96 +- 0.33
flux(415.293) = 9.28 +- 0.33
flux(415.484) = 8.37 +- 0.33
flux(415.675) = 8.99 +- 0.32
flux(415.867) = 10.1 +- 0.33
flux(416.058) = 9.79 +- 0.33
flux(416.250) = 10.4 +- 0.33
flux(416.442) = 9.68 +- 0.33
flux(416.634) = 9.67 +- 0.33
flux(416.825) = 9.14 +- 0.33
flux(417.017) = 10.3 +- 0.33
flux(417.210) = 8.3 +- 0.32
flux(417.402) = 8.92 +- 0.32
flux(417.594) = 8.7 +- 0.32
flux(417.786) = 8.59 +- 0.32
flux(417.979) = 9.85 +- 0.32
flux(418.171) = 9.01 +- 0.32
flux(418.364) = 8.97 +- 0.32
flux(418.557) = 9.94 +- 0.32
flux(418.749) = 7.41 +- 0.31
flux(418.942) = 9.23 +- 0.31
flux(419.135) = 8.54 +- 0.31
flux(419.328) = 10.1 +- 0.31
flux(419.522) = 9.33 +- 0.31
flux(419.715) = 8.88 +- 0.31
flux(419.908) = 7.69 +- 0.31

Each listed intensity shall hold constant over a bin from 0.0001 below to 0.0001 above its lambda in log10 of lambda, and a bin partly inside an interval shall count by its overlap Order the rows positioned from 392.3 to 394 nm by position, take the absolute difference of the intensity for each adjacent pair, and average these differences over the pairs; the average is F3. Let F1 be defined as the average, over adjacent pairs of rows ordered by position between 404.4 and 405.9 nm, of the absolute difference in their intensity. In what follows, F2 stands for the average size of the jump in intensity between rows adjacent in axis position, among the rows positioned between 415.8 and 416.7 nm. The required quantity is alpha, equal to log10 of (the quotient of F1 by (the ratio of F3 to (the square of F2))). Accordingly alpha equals -0.8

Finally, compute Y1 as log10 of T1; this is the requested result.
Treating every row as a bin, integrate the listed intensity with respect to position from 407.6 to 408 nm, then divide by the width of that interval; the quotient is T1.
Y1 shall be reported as 0.90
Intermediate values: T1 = 7.99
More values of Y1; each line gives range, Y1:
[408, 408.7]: 0.96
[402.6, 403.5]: 0.93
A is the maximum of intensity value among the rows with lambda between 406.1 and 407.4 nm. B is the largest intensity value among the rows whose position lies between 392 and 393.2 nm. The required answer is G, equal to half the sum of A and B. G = 7.7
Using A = 9.38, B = 6.03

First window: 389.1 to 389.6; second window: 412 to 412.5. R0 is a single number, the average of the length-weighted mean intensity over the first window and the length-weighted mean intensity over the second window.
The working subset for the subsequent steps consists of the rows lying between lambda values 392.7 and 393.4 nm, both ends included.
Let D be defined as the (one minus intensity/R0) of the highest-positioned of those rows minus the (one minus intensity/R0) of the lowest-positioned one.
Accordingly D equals 0.23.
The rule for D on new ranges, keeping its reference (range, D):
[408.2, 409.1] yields -0.19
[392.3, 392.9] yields 0.36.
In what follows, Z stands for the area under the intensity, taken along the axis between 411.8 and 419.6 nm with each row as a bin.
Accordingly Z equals 72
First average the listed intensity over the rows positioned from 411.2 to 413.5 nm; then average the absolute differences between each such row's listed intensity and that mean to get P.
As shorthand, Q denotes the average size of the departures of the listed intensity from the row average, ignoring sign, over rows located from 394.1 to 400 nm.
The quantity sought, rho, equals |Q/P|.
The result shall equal 4.13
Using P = 0.44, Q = 1.8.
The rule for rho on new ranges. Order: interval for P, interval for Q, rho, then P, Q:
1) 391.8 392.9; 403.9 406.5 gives 1.06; 0.79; 0.8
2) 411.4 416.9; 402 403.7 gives 1.17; 0.51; 0.6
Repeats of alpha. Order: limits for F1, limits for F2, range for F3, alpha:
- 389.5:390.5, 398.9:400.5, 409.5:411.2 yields -0.2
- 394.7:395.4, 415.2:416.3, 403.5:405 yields -0.7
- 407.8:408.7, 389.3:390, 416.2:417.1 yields 0.4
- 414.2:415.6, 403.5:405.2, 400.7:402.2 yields 0.5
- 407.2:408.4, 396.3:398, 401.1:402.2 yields 0.2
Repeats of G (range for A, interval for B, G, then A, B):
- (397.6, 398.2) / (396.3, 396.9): 6.4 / 8.31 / 4.41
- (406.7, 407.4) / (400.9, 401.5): 9.1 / 9.38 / 8.88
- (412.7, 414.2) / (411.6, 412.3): 10.0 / 9.99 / 9.97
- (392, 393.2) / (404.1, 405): 7.7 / 6.03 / 9.35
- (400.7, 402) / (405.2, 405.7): 9.1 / 9.56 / 8.68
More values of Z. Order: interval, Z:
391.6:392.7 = 6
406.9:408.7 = 16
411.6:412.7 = 11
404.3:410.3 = 51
